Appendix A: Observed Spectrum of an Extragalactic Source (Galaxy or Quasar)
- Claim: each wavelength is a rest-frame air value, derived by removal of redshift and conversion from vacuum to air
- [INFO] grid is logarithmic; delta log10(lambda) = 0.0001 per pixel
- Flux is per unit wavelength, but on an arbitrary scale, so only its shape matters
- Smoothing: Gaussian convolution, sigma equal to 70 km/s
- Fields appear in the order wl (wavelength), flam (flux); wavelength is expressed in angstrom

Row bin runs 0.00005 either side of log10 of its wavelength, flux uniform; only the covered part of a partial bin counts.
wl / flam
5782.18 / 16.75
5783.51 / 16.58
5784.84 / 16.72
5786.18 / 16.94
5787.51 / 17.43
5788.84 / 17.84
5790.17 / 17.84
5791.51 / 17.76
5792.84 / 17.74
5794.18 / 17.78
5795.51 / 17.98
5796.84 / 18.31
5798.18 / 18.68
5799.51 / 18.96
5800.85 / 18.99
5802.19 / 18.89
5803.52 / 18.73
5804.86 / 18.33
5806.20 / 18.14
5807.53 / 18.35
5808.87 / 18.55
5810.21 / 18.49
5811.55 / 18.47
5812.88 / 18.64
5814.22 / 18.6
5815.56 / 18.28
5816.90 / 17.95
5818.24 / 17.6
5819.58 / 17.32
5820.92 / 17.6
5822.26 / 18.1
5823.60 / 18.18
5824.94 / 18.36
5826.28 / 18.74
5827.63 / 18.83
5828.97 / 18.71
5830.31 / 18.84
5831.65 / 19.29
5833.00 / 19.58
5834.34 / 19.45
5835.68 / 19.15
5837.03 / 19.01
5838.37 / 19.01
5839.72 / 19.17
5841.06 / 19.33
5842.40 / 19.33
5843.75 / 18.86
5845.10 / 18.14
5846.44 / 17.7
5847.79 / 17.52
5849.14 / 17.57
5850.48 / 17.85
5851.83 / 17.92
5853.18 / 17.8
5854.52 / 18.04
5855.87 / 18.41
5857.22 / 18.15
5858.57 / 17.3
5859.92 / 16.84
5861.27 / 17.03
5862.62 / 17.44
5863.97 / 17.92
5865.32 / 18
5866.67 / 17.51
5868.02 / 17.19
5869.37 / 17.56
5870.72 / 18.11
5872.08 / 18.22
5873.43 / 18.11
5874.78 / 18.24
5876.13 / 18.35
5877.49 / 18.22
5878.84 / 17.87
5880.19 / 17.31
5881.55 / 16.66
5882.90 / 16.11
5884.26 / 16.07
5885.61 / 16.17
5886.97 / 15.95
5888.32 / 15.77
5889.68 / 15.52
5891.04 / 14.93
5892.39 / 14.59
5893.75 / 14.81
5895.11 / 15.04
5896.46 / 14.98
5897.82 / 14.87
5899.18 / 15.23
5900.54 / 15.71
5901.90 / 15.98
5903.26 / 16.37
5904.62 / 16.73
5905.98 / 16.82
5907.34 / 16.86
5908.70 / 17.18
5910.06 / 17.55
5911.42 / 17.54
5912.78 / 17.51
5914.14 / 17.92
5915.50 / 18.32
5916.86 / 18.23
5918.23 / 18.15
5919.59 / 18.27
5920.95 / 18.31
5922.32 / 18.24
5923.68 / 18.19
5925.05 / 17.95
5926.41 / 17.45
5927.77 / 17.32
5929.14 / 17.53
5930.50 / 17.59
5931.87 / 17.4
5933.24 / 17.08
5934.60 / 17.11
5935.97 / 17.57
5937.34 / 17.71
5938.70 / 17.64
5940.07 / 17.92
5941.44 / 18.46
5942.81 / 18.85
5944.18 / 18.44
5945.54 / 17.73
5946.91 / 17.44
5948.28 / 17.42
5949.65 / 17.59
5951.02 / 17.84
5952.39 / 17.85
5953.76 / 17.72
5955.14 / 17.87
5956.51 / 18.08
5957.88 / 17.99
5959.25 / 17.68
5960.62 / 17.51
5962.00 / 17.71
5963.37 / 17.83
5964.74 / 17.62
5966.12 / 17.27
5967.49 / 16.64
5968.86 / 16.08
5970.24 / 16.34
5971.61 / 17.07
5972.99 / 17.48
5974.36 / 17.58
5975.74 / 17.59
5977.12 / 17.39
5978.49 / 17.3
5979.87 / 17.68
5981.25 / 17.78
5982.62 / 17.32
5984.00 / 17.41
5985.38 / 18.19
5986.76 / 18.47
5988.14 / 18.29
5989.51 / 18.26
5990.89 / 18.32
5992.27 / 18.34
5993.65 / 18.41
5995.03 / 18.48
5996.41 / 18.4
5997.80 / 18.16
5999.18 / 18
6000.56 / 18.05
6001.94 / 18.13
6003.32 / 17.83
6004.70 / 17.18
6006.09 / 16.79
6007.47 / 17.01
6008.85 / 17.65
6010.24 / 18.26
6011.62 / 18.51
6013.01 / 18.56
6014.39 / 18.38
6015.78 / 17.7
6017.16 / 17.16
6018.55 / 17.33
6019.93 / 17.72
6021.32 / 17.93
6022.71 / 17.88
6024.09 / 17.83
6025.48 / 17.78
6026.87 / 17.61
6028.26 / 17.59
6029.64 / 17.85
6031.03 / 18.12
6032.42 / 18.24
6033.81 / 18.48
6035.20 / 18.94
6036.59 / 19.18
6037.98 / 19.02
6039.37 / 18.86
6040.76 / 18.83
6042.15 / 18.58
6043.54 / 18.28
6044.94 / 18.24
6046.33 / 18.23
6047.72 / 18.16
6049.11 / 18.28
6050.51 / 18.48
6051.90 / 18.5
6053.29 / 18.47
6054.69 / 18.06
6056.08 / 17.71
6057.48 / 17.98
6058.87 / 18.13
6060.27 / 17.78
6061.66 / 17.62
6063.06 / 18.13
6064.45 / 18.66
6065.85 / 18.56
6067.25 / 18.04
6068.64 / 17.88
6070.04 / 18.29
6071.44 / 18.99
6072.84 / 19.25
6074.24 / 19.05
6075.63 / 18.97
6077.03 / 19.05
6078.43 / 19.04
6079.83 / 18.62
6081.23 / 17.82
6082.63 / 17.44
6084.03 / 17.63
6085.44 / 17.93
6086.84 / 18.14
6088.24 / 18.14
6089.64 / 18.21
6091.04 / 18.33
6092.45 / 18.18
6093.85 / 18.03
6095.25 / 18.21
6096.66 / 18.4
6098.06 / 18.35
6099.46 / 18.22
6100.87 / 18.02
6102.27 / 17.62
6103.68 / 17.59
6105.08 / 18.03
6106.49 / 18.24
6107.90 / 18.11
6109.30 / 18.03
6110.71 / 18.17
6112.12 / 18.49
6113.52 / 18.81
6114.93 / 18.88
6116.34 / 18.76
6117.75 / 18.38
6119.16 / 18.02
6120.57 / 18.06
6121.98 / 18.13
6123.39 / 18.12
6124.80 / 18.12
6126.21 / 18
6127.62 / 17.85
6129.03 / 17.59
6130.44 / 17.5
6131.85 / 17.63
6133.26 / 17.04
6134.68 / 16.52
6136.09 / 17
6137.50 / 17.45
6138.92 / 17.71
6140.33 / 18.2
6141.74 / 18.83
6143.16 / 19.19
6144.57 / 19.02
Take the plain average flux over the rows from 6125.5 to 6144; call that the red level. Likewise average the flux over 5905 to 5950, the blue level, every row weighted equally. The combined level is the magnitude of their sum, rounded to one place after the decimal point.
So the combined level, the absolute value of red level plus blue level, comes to 35.5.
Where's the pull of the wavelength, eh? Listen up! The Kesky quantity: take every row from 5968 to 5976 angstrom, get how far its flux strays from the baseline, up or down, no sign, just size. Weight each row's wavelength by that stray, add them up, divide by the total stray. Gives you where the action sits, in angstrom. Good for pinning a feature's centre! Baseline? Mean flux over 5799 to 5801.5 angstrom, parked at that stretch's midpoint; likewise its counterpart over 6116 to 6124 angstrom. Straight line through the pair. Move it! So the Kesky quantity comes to 5971.4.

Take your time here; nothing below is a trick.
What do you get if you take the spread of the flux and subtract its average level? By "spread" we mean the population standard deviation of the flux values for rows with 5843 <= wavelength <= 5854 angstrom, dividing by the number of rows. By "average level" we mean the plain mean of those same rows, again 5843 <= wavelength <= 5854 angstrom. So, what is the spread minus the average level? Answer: -17.5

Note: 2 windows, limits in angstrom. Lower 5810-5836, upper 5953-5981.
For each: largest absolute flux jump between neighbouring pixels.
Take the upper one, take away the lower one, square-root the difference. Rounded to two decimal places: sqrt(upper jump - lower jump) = 0.48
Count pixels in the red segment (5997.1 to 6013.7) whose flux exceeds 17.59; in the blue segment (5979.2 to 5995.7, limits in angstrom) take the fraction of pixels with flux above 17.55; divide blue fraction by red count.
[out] 0.093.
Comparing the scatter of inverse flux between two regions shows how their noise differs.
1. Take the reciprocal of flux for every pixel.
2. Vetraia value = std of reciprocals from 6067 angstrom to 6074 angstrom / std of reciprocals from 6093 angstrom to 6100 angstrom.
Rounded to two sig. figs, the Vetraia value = 4.0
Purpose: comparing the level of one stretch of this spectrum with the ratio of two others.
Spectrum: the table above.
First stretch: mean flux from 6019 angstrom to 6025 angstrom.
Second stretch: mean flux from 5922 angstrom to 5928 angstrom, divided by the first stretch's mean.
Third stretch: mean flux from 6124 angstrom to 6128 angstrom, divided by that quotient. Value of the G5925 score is 18.0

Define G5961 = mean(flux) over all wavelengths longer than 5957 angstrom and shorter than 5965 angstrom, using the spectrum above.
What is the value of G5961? 17.7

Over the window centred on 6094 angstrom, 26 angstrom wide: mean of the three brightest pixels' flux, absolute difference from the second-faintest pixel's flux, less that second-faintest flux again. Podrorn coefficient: -16.8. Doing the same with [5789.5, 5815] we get -16.6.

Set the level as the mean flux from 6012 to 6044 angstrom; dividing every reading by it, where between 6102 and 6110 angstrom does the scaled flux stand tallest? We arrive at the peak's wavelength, 6106.49 angstrom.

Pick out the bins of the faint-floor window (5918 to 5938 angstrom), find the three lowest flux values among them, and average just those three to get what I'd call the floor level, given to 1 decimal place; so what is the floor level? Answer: 17.2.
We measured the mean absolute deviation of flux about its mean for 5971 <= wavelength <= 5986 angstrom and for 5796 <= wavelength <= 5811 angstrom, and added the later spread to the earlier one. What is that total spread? 0.46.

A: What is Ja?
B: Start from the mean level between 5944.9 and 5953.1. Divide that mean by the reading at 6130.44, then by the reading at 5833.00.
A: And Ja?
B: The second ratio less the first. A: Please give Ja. -0.11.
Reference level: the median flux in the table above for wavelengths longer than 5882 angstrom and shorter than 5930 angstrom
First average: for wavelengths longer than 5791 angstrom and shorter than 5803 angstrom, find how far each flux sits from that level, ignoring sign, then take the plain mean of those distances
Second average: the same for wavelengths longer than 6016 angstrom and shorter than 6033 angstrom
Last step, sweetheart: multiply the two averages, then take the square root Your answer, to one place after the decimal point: 1.2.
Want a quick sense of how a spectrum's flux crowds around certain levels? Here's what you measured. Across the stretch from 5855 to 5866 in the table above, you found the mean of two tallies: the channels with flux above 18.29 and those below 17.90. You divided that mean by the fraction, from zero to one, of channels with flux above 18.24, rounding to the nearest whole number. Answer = 20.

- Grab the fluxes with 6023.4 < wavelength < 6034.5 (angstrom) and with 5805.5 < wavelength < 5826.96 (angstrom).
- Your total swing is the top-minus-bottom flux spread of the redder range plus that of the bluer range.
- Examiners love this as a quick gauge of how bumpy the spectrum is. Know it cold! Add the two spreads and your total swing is 2.3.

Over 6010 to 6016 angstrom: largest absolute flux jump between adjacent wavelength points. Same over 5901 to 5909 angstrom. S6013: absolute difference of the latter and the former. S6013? 0.29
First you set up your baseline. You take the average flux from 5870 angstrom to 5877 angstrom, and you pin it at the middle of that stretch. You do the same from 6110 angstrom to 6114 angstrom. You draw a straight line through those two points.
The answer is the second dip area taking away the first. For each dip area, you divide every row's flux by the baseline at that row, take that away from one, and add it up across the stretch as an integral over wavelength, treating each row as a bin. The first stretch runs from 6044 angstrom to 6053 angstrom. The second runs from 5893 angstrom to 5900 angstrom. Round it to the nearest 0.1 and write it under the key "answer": 1.2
